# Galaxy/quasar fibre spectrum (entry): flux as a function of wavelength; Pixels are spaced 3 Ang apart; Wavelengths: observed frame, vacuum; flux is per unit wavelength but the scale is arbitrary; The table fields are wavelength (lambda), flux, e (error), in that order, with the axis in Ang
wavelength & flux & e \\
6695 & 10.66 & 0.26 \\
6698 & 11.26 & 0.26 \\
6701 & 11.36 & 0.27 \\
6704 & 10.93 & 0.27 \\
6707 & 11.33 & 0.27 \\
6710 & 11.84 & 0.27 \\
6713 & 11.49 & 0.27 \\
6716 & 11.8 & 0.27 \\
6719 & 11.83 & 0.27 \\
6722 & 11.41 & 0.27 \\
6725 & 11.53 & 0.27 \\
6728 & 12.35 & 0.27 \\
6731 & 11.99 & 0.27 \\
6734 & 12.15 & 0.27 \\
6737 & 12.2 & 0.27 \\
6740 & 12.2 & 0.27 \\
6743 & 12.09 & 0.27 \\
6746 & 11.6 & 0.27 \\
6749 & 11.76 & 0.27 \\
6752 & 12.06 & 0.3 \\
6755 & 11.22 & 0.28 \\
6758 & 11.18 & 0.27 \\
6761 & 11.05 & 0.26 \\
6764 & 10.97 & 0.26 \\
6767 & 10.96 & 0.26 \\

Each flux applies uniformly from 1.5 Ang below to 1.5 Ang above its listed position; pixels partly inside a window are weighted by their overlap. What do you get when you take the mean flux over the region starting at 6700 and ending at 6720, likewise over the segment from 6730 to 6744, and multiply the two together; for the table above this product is 140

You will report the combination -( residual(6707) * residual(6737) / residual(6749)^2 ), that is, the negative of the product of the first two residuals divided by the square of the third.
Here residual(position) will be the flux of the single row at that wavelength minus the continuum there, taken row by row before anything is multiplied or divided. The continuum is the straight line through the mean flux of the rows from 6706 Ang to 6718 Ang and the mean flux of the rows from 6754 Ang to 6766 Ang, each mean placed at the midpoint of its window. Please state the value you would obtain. 1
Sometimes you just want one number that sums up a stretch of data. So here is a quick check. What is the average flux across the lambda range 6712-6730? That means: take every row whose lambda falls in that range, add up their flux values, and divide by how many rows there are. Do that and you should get 11.7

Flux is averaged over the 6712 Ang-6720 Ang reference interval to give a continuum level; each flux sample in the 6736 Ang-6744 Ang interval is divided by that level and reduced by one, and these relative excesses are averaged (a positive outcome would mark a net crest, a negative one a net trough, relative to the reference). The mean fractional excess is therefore 0.039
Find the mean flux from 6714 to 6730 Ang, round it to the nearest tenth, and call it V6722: 11.8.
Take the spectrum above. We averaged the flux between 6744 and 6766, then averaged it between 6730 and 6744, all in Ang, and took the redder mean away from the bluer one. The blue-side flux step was 0.72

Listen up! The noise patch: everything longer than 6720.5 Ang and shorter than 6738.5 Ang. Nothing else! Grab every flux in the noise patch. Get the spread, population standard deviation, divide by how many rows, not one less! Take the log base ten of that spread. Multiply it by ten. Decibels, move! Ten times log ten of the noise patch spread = -4.6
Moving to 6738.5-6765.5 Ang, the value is -3.4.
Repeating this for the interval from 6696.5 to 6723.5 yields -5.4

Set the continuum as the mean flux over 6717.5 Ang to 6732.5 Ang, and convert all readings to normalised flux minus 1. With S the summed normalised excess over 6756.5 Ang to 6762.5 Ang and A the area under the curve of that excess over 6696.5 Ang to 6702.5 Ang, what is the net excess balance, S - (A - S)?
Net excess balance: 0.02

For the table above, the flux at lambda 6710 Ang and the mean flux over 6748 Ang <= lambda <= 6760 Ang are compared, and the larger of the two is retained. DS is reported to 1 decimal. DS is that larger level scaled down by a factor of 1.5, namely 7.9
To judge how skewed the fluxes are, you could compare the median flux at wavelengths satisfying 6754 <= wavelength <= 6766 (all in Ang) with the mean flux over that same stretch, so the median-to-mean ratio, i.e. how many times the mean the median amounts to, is 1.00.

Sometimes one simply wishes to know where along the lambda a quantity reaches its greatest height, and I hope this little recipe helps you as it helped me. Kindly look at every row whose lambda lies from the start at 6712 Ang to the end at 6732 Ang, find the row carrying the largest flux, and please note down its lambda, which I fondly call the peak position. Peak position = 6728 Ang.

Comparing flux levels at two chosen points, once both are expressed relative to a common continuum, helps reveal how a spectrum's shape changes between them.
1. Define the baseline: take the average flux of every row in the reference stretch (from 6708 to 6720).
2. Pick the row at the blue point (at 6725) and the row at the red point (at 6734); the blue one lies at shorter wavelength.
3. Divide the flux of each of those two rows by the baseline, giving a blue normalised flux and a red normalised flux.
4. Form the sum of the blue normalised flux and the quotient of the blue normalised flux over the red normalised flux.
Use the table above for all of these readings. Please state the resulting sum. 1.93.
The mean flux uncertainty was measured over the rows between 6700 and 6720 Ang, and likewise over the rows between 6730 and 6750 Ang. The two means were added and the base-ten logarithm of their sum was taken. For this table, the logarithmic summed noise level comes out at -0.2676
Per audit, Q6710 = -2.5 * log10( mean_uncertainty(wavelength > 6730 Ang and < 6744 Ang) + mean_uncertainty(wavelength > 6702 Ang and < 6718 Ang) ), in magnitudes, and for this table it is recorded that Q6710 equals 0.669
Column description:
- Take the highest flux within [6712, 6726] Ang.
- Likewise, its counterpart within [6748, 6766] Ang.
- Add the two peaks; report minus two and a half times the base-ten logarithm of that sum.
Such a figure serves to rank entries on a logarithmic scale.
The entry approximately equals -3.45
